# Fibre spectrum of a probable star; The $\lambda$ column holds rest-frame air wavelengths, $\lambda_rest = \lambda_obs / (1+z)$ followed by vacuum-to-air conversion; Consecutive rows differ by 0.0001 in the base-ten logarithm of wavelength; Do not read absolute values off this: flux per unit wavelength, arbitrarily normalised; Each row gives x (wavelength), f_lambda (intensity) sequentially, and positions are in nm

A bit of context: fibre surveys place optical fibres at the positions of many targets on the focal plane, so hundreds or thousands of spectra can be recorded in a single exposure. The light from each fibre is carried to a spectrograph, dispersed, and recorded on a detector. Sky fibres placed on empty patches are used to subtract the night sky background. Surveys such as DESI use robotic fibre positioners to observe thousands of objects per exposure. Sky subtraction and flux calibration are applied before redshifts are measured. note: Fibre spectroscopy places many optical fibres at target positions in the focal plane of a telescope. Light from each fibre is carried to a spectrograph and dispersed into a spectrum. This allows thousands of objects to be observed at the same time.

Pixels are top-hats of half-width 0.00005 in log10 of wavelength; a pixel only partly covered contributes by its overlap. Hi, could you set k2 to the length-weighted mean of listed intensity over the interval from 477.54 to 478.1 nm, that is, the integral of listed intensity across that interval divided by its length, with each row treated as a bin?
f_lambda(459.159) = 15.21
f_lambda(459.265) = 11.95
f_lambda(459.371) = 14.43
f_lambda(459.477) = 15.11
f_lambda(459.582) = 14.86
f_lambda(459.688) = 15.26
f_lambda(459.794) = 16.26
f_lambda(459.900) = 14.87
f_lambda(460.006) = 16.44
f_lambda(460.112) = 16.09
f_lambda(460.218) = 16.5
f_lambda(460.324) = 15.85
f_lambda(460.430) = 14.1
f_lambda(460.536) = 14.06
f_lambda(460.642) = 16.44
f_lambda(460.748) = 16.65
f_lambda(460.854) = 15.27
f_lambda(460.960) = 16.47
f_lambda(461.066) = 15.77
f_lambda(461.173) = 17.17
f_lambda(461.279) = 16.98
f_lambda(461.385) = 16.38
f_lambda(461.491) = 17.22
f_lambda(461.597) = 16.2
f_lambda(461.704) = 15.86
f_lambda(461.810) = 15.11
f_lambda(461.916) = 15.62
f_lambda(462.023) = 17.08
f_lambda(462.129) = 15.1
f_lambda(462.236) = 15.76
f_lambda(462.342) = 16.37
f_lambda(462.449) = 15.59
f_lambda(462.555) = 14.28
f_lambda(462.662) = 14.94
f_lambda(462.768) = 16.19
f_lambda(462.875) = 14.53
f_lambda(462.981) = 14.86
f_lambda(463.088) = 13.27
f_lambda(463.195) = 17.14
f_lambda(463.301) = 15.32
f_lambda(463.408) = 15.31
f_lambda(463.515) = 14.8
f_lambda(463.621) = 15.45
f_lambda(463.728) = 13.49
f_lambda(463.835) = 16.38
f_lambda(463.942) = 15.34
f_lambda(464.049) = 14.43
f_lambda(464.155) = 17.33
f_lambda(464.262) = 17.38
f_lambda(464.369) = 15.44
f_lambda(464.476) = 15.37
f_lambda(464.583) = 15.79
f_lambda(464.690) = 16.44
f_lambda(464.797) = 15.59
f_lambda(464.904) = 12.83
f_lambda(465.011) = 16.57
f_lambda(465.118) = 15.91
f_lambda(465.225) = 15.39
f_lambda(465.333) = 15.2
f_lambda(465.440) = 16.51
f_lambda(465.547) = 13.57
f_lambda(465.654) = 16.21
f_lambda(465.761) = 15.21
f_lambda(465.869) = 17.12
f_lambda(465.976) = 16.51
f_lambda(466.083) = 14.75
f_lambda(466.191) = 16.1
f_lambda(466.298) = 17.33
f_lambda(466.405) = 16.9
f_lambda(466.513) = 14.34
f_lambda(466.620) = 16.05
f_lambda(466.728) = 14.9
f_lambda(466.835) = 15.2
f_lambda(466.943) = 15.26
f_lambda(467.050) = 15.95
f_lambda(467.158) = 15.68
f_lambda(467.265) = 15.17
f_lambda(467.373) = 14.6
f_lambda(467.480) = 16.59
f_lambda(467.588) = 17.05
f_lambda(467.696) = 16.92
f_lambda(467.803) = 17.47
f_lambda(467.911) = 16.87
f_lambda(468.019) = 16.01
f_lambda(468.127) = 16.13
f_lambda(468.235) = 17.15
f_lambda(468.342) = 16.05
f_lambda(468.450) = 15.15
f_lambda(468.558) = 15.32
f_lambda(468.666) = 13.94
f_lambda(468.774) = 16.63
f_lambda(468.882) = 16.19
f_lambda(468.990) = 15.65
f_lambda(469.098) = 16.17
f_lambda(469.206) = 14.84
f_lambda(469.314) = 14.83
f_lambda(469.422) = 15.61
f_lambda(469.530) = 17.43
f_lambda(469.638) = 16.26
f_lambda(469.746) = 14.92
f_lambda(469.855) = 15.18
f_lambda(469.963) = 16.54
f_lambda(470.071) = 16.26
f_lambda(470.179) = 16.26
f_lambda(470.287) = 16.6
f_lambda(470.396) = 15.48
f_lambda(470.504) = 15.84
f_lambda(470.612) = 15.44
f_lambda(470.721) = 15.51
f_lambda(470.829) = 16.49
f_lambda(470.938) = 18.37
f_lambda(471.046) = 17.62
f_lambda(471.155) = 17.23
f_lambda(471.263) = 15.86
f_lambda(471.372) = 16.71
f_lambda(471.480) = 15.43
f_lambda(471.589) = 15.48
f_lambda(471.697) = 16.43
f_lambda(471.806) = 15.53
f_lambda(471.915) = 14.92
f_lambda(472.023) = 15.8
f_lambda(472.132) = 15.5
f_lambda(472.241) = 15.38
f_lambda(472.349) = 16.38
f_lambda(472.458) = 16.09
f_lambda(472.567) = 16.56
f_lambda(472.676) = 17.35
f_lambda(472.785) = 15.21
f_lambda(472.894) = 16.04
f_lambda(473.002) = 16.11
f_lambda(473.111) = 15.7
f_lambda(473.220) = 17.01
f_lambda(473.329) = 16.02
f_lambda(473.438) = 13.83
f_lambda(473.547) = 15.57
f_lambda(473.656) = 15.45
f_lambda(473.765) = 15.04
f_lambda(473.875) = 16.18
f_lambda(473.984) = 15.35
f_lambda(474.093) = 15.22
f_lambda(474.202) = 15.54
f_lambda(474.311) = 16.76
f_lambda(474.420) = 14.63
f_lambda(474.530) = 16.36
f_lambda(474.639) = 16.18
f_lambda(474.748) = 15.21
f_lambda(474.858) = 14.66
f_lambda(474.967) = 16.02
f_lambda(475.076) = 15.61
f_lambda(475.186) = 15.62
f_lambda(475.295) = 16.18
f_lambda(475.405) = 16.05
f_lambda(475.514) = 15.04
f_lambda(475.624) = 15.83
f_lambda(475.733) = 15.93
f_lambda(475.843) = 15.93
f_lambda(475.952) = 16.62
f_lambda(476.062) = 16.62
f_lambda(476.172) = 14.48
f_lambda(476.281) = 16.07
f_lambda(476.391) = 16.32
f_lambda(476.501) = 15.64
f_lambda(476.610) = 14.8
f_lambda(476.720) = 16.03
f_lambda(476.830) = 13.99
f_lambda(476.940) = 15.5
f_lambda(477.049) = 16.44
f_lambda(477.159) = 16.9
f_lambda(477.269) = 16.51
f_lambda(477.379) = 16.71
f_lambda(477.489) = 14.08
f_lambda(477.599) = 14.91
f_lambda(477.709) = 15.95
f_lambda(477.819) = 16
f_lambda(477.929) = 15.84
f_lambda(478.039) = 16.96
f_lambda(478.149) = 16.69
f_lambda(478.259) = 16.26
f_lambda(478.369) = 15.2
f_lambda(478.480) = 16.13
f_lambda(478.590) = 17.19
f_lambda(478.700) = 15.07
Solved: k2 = 15.9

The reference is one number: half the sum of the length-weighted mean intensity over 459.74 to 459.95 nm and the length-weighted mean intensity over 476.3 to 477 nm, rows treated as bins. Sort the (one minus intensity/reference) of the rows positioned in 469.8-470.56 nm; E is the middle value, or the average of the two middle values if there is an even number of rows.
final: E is -0.050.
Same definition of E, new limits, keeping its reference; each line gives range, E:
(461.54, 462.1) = -0.024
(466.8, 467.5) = 0.015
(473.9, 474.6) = 0.003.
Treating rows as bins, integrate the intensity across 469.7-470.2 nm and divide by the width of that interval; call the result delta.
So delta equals 15.8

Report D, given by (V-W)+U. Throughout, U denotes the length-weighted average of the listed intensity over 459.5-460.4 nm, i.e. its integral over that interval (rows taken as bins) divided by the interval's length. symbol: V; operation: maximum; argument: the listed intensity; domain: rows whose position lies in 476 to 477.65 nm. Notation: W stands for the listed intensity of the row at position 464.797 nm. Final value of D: 17.0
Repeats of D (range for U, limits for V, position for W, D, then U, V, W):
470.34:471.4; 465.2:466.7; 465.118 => 17.9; 16.4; 17.33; 15.91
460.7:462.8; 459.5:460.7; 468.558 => 17.2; 16.0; 16.5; 15.32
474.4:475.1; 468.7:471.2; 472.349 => 17.6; 15.6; 18.37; 16.38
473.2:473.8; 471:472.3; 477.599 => 18.1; 15.4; 17.62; 14.91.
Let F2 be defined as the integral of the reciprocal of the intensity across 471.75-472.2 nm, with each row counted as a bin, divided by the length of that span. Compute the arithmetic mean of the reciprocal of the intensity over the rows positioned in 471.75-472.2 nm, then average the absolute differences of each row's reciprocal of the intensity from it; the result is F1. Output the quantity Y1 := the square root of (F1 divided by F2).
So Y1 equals 0.13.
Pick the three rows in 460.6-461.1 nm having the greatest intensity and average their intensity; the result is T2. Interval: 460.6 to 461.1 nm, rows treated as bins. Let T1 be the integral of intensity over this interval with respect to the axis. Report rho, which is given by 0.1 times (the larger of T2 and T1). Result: 1.65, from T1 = 8.07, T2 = 16.5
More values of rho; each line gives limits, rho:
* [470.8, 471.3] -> 1.77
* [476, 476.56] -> 1.63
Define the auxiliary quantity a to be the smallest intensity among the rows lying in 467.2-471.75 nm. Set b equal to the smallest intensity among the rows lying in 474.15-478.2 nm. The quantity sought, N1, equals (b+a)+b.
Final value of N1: 41.9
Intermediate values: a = 13.94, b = 13.99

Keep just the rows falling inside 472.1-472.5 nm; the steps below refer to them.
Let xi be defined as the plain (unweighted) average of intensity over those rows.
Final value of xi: 15.8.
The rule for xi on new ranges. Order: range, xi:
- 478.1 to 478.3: 16.5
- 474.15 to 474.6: 15.8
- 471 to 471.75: 16.4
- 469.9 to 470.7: 16.1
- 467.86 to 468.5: 16.2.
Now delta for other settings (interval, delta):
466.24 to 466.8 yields 15.9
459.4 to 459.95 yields 15.2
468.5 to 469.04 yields 15.5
